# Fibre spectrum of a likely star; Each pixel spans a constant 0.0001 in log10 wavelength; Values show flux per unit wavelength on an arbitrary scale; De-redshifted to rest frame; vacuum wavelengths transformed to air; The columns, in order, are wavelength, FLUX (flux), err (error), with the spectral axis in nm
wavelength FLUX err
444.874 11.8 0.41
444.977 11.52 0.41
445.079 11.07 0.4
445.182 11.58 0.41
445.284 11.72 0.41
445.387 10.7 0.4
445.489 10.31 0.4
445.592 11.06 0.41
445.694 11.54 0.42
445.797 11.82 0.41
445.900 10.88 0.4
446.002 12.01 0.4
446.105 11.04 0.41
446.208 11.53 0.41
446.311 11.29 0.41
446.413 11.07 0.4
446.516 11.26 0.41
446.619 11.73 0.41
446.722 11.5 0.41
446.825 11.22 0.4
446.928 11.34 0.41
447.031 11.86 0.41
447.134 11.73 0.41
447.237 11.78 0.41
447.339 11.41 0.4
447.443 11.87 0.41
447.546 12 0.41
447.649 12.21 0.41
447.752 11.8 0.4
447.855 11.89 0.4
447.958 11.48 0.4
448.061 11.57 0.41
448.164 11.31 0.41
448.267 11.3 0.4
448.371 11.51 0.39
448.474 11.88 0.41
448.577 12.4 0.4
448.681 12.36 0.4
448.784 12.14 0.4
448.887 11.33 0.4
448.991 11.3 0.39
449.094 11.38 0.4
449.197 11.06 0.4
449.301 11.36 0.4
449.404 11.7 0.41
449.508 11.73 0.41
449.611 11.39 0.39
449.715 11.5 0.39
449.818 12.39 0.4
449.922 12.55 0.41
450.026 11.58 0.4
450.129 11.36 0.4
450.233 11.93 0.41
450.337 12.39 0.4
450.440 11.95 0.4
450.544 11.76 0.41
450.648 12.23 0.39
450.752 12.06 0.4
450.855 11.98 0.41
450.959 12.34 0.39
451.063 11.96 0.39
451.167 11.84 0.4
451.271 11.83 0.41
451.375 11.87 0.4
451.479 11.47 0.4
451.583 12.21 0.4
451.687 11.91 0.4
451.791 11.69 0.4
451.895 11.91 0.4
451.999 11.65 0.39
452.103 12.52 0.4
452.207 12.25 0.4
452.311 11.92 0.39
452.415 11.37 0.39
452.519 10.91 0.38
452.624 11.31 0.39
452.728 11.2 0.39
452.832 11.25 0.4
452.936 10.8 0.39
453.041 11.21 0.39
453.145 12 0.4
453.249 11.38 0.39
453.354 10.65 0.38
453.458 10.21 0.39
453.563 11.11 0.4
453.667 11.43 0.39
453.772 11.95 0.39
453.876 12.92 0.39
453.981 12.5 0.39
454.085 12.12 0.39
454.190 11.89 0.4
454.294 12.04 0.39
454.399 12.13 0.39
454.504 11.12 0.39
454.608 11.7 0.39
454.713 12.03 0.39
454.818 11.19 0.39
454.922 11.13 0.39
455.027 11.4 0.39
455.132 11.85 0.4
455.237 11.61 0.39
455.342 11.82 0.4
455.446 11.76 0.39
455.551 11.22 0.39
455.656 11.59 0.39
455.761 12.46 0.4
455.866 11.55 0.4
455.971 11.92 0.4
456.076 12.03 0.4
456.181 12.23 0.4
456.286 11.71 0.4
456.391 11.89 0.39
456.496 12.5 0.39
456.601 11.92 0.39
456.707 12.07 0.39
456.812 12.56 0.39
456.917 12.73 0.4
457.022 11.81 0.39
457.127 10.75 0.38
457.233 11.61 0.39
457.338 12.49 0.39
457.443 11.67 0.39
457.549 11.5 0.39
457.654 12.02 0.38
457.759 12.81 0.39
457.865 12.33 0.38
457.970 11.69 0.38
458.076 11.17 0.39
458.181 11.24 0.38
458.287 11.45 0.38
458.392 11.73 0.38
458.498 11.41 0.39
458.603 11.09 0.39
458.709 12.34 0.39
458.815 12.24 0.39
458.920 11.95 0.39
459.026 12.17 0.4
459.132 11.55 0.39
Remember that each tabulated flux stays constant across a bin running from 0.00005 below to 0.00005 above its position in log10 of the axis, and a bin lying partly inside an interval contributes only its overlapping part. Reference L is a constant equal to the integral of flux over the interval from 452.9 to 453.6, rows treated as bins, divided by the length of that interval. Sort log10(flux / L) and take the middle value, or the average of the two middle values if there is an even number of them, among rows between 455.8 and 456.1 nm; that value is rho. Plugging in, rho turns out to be 0.03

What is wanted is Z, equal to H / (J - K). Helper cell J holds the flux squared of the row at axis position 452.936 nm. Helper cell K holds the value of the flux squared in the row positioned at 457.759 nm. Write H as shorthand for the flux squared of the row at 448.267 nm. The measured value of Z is -3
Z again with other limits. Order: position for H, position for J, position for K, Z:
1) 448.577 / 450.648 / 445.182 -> 10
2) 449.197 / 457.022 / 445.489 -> 4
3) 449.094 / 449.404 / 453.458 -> 4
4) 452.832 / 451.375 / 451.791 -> 30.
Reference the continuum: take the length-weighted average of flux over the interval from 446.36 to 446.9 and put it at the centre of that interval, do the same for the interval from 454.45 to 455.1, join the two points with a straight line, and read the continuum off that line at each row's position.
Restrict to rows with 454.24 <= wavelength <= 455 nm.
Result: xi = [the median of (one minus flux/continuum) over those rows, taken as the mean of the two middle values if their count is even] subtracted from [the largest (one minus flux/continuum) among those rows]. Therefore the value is 0.051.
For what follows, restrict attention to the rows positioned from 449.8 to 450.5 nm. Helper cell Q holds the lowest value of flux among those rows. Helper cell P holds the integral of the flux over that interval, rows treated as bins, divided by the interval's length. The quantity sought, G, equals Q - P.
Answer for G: -0.63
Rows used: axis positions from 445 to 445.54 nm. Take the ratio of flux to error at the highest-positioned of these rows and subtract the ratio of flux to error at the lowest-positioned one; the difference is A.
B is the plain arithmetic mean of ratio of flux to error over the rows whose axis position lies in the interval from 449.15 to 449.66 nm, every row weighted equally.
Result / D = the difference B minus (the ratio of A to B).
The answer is 28.5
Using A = -1.9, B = 28.5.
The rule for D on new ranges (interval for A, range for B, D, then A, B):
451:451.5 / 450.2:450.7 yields 30.1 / -2.0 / 30.0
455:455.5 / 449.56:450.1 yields 29.8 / 0.9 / 29.8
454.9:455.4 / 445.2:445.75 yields 27.1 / 1.0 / 27.1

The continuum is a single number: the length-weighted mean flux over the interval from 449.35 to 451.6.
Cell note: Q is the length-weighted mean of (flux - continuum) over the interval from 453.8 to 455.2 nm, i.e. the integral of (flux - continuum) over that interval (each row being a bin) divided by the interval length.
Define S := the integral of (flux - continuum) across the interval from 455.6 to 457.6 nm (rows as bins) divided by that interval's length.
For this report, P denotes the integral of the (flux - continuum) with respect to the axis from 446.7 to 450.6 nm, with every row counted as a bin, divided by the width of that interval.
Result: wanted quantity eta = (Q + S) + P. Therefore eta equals -0.20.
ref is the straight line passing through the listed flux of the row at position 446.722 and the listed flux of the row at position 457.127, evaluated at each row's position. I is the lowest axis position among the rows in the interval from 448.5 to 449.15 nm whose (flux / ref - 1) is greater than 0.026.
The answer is 448.577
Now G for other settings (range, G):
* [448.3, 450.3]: -0.66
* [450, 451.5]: -0.56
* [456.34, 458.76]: -1.11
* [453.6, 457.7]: -1.12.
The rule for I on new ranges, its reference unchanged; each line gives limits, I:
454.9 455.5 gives 455.027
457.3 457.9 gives 457.338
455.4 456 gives 455.446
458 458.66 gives 458.076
